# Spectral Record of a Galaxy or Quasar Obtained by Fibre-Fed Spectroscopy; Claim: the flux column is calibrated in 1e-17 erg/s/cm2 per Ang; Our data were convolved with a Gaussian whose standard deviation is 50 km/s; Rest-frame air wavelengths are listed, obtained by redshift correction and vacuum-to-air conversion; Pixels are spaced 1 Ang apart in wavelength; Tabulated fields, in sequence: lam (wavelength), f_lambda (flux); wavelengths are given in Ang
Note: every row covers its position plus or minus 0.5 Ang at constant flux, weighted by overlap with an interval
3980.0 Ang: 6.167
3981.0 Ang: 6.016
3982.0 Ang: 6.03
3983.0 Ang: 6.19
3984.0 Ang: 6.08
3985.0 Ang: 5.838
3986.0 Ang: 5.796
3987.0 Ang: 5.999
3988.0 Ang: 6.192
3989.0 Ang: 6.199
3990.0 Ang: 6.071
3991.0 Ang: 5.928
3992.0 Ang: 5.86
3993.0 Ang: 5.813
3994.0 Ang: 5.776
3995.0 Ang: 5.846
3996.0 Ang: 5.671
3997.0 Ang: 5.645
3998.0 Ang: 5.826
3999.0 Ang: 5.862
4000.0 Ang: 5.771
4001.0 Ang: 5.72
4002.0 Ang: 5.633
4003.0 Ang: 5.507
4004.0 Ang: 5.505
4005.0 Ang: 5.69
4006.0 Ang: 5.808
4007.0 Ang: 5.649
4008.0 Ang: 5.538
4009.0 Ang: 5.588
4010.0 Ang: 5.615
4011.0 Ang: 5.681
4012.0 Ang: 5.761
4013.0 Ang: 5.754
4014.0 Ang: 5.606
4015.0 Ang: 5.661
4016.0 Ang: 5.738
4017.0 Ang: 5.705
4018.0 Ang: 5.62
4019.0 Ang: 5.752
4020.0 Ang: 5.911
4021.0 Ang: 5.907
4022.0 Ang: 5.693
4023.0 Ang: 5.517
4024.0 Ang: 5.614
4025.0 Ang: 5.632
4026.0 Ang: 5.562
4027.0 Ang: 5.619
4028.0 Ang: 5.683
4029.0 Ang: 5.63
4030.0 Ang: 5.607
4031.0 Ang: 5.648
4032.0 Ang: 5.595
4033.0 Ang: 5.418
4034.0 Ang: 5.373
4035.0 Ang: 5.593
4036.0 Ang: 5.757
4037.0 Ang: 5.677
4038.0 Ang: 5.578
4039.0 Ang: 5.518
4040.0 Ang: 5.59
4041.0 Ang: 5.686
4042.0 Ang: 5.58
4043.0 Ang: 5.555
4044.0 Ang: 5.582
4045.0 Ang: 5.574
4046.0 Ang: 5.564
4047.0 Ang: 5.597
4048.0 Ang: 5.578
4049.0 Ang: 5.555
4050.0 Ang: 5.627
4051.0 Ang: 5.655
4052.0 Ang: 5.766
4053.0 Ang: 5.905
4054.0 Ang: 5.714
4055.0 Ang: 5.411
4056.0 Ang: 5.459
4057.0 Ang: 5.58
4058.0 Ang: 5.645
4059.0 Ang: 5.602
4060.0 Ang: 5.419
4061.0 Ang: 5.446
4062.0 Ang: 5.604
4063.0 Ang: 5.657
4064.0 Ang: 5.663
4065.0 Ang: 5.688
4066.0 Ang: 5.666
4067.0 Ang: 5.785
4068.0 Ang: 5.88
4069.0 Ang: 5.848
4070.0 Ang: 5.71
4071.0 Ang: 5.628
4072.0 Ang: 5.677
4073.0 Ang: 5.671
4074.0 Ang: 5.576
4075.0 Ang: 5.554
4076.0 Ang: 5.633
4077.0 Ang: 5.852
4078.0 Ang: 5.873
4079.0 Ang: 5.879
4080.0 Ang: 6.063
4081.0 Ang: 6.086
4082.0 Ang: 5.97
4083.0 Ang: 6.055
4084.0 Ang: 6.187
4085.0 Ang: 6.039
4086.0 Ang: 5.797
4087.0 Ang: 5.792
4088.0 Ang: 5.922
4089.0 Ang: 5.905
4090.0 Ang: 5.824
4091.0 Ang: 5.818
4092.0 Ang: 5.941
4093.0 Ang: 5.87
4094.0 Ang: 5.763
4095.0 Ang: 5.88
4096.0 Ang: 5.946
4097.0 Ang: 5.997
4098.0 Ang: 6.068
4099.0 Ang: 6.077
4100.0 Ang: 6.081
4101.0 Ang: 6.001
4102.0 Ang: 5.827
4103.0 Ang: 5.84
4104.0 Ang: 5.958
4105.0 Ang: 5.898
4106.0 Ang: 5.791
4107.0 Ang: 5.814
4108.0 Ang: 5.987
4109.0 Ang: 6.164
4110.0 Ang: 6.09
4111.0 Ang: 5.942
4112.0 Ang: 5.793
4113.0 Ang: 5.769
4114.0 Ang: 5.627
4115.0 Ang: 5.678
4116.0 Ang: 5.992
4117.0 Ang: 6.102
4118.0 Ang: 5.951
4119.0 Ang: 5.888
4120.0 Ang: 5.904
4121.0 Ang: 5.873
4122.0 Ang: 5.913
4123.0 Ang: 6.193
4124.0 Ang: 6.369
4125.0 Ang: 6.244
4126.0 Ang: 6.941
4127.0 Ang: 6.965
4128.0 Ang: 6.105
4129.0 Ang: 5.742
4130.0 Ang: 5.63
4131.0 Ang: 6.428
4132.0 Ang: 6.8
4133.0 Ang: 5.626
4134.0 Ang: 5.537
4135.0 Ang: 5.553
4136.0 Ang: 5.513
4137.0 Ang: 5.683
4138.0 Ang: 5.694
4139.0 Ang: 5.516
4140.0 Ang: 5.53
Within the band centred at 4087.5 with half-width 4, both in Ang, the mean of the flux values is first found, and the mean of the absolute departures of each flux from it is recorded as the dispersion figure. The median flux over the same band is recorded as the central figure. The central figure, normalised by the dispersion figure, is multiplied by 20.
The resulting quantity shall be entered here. 1126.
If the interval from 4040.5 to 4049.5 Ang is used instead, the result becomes 4496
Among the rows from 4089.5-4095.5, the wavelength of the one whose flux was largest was 4092.0 Ang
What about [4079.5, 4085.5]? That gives 4084.0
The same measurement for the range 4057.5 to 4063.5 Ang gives 4063.0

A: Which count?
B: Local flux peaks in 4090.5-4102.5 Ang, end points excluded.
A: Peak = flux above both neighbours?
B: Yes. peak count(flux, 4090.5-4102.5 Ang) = 2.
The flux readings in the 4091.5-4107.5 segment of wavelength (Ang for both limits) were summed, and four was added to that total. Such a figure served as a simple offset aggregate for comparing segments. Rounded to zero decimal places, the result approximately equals 99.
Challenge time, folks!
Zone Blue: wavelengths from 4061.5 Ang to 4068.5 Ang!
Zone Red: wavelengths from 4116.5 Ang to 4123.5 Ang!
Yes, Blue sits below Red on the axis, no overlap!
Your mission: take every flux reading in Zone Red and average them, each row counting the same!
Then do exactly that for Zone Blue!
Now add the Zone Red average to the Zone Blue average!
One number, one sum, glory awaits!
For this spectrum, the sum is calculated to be 11.68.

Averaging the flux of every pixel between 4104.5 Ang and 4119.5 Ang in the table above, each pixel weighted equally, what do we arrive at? 5.90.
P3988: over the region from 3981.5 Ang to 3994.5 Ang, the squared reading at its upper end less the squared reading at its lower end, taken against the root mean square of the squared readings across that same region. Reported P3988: -0.084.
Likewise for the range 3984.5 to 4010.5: -0.076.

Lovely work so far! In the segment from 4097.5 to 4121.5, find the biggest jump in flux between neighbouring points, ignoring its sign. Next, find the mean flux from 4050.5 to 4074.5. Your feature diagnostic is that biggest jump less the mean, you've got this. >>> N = -5.34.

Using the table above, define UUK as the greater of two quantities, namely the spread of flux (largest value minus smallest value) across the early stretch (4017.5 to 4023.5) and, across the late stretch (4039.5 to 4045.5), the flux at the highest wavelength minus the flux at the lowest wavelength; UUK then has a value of 0.39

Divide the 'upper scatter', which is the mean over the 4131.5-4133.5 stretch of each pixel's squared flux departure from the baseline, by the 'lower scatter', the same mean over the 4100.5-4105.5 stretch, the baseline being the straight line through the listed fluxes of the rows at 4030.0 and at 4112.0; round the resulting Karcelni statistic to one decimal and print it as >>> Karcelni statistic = 22.0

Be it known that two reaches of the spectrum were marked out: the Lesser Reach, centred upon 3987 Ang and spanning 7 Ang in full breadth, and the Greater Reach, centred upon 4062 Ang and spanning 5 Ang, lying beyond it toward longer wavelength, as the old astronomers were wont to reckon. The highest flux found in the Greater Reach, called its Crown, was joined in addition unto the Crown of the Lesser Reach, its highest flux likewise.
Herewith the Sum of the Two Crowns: 11.9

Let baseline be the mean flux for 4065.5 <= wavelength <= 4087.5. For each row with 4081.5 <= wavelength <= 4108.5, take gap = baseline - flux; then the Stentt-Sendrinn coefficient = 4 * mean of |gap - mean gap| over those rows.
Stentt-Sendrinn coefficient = 0.37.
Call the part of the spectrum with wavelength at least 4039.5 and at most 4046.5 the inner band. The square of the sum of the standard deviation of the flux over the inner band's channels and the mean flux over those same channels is 31.7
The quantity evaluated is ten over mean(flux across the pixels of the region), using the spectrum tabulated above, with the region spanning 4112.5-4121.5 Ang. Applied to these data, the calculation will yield 1.71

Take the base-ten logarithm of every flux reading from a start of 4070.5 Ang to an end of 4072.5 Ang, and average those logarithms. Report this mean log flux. 0.752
